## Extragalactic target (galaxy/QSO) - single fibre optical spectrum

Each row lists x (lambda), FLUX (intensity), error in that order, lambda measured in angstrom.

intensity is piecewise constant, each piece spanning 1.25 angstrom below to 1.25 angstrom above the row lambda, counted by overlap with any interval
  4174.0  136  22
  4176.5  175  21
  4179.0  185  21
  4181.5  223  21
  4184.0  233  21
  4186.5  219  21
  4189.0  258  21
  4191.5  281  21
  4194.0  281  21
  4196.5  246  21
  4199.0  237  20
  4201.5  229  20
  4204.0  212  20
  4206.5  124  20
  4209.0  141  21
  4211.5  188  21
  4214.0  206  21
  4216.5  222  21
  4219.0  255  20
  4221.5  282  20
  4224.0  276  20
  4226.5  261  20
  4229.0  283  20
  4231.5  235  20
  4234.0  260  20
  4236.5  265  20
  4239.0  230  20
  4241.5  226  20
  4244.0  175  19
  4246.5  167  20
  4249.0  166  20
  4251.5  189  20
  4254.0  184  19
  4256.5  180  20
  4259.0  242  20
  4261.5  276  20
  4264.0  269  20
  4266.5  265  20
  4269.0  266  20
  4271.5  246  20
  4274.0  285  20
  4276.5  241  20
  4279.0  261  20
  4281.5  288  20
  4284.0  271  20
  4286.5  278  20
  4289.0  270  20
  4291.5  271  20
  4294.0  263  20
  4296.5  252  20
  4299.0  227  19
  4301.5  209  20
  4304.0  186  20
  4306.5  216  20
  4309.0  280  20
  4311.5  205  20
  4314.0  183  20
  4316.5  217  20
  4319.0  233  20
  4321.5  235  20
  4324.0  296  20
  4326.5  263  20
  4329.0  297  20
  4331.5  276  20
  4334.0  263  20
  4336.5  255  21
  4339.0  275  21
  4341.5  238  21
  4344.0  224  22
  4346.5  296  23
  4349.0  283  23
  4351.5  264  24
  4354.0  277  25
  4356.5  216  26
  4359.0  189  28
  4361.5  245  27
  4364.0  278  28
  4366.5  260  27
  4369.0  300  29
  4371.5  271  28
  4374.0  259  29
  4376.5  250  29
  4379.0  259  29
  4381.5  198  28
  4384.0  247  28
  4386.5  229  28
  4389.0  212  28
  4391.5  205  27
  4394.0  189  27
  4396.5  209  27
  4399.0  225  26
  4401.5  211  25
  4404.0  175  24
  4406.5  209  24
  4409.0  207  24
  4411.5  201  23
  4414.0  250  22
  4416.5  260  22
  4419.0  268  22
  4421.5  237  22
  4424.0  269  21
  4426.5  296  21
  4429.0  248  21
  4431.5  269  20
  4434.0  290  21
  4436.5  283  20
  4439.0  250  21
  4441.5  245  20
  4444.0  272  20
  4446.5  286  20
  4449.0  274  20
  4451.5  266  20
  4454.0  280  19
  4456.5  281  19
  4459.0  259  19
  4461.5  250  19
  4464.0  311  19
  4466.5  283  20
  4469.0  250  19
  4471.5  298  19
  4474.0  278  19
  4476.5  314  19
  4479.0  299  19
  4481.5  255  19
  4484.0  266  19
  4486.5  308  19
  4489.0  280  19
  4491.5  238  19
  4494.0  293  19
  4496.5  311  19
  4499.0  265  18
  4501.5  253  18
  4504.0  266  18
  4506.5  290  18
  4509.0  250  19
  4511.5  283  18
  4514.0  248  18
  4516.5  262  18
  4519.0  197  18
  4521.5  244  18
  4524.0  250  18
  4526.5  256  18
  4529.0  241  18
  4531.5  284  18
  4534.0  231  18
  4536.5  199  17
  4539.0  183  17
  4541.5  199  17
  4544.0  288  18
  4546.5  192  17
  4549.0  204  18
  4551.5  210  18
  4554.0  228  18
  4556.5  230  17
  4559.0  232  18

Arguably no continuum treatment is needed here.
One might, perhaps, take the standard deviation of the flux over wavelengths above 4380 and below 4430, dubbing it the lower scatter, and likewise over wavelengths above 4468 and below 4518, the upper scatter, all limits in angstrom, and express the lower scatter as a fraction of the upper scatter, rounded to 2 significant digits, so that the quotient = 1.3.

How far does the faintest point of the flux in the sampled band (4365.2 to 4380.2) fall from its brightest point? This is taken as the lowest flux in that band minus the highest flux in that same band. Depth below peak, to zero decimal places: -50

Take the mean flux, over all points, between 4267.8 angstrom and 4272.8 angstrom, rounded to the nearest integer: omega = 256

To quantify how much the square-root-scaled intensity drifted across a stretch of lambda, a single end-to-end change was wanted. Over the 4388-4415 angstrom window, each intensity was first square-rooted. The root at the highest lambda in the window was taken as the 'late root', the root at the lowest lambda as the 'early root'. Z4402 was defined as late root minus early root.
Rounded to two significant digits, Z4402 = 1.3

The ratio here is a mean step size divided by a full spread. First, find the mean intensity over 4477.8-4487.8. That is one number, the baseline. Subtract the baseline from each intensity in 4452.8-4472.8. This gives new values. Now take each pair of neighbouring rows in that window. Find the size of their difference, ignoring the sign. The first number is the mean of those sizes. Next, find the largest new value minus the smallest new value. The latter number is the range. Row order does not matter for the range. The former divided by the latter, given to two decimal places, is 0.47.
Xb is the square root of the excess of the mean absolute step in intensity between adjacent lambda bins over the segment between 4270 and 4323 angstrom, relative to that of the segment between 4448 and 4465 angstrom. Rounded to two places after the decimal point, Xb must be 2.32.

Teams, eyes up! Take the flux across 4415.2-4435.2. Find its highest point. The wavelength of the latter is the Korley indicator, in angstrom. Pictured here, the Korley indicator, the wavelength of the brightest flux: 4426.5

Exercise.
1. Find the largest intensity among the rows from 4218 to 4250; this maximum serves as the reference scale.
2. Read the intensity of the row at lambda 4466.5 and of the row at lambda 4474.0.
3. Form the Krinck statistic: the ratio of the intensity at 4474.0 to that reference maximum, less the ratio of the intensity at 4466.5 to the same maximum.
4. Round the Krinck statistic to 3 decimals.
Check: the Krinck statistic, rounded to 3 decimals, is -0.018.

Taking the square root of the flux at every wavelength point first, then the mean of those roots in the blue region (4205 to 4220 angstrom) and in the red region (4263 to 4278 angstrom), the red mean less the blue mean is 2.5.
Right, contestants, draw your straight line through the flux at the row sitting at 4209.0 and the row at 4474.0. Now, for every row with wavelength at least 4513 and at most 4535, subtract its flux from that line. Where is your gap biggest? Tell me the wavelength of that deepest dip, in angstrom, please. 4519.0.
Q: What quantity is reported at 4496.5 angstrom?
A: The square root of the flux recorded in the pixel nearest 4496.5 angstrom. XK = 17.6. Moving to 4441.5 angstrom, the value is 15.7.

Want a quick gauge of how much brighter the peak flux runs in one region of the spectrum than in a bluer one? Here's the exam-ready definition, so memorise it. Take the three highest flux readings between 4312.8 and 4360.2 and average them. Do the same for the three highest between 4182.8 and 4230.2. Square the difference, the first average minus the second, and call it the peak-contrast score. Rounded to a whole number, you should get 205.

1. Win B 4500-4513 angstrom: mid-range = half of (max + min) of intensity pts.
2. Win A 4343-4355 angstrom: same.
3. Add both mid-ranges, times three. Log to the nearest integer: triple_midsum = 1590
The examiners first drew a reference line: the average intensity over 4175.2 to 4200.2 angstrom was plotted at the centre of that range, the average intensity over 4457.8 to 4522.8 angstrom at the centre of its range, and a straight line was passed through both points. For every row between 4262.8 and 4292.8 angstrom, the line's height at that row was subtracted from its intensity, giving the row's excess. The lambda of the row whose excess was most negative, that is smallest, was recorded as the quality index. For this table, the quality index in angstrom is 4276.5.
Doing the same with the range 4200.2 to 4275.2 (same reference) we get 4206.5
